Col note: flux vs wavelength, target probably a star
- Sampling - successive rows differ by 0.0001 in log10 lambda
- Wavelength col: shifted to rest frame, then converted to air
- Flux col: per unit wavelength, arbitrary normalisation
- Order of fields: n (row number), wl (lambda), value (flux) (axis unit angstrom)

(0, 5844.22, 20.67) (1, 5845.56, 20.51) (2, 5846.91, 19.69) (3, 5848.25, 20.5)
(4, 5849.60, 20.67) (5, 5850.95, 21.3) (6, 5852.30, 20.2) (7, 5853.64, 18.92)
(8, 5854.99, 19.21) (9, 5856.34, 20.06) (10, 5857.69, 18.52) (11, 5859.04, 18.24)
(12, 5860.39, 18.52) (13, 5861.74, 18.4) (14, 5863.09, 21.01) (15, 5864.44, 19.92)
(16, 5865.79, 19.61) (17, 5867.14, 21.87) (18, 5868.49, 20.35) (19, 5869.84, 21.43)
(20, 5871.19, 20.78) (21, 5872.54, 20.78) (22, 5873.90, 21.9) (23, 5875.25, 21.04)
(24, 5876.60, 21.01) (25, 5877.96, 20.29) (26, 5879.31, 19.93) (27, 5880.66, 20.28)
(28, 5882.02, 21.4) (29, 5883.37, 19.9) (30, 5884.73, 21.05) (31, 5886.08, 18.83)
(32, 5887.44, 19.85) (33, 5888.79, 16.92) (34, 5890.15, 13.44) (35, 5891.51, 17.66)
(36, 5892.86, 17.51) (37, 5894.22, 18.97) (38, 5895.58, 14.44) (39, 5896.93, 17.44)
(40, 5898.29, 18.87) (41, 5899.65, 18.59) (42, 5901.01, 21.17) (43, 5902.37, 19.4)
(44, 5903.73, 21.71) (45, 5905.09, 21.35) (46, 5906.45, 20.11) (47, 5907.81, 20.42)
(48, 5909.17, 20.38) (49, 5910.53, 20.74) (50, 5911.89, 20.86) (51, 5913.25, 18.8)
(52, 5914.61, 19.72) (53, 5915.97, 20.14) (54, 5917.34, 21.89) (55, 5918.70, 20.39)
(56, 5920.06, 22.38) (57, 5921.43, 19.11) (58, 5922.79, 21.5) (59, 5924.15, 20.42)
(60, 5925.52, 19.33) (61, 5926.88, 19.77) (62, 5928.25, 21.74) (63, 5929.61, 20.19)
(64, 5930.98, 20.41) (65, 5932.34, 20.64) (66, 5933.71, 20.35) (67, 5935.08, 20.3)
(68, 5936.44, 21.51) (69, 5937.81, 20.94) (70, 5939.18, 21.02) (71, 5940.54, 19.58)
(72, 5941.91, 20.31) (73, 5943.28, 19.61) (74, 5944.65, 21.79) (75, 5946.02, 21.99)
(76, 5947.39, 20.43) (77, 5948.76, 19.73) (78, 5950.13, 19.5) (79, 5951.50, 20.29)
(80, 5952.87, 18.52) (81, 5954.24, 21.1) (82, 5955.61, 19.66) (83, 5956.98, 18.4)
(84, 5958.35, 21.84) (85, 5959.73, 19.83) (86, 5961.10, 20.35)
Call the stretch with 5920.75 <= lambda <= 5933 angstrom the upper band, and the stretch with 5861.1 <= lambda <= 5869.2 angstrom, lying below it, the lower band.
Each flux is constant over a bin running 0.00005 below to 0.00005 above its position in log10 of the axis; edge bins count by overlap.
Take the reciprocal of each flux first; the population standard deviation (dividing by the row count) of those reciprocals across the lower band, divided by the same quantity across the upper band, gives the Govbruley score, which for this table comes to 1.3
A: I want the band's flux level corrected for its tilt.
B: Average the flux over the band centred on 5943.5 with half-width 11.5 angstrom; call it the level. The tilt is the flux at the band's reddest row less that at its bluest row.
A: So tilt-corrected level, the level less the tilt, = 20.0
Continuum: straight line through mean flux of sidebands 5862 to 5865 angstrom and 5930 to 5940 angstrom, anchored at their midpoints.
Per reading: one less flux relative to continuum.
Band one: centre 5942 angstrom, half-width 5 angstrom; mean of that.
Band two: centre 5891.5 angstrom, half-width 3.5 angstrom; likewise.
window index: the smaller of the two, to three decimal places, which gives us 0.001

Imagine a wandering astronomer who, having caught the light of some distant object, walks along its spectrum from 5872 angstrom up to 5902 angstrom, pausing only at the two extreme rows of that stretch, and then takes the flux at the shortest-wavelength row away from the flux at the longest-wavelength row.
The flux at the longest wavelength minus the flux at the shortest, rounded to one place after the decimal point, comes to 0.4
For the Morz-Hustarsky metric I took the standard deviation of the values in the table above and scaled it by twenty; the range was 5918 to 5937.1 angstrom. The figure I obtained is 18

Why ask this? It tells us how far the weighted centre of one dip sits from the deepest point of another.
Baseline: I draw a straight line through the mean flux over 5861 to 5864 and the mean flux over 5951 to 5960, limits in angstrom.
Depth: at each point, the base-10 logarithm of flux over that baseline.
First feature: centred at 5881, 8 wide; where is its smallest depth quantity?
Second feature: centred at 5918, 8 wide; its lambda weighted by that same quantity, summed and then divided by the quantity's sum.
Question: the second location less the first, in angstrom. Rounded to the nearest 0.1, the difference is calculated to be 34.9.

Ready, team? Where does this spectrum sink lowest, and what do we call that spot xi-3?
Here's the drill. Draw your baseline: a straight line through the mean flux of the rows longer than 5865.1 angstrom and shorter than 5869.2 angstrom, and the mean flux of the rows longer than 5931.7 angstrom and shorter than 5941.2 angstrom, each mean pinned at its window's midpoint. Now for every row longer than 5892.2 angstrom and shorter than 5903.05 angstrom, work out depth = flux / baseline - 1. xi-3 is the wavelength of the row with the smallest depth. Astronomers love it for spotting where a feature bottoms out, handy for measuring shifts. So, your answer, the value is 5895.58 angstrom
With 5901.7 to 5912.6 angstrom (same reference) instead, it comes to 5902.37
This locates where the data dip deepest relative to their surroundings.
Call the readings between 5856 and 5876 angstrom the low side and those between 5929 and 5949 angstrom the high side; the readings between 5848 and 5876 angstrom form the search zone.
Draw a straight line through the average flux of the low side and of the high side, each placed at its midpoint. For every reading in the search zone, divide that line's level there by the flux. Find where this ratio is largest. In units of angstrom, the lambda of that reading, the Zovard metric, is 5859.04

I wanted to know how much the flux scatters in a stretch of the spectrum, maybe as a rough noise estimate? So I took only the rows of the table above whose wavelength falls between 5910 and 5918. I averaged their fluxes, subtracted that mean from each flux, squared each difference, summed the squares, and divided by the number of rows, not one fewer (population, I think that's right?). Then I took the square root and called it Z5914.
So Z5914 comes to 0.97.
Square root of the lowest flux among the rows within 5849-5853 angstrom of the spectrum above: 4.49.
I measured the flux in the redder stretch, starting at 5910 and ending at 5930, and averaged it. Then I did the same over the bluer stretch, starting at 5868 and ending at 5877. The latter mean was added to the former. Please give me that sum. 41.5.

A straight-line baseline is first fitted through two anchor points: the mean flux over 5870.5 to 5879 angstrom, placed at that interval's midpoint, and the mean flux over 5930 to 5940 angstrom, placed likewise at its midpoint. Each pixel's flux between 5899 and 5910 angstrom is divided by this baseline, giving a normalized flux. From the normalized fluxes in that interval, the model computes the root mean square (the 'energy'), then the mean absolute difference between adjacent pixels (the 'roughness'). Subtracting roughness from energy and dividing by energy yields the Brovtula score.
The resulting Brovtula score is 0.94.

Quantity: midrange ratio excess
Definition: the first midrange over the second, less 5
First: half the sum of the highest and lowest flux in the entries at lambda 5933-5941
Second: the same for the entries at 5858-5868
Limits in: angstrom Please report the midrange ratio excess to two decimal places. -3.98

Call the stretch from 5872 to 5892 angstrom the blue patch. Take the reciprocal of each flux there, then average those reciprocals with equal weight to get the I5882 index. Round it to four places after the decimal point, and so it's 0.0517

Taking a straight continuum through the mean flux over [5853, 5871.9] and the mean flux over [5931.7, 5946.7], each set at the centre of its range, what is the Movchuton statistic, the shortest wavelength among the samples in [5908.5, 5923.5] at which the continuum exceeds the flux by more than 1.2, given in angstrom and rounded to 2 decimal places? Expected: 5913.25 angstrom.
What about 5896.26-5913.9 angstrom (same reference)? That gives 5896.93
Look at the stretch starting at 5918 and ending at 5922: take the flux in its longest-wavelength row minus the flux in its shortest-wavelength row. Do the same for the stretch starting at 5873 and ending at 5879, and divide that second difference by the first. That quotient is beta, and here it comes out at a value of 1.3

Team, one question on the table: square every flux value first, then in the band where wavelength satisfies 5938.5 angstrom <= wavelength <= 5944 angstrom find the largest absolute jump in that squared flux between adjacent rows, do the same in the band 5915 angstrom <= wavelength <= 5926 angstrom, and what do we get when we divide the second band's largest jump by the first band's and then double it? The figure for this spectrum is 4.6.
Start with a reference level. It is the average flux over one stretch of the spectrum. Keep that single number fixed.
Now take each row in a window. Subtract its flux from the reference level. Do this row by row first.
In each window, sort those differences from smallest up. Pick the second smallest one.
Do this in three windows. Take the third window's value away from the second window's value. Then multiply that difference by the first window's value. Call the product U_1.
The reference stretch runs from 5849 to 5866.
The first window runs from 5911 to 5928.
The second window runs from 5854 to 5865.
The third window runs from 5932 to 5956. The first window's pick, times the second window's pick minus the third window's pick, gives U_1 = -4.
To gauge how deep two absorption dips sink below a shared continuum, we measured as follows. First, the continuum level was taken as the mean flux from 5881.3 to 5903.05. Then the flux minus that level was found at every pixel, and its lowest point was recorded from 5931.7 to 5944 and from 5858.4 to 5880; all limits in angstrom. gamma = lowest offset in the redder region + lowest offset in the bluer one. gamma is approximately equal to 1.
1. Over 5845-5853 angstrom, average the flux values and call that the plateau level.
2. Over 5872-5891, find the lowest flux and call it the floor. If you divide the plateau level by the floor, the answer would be 1.52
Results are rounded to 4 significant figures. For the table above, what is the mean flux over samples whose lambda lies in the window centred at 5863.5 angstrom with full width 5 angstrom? 19.73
